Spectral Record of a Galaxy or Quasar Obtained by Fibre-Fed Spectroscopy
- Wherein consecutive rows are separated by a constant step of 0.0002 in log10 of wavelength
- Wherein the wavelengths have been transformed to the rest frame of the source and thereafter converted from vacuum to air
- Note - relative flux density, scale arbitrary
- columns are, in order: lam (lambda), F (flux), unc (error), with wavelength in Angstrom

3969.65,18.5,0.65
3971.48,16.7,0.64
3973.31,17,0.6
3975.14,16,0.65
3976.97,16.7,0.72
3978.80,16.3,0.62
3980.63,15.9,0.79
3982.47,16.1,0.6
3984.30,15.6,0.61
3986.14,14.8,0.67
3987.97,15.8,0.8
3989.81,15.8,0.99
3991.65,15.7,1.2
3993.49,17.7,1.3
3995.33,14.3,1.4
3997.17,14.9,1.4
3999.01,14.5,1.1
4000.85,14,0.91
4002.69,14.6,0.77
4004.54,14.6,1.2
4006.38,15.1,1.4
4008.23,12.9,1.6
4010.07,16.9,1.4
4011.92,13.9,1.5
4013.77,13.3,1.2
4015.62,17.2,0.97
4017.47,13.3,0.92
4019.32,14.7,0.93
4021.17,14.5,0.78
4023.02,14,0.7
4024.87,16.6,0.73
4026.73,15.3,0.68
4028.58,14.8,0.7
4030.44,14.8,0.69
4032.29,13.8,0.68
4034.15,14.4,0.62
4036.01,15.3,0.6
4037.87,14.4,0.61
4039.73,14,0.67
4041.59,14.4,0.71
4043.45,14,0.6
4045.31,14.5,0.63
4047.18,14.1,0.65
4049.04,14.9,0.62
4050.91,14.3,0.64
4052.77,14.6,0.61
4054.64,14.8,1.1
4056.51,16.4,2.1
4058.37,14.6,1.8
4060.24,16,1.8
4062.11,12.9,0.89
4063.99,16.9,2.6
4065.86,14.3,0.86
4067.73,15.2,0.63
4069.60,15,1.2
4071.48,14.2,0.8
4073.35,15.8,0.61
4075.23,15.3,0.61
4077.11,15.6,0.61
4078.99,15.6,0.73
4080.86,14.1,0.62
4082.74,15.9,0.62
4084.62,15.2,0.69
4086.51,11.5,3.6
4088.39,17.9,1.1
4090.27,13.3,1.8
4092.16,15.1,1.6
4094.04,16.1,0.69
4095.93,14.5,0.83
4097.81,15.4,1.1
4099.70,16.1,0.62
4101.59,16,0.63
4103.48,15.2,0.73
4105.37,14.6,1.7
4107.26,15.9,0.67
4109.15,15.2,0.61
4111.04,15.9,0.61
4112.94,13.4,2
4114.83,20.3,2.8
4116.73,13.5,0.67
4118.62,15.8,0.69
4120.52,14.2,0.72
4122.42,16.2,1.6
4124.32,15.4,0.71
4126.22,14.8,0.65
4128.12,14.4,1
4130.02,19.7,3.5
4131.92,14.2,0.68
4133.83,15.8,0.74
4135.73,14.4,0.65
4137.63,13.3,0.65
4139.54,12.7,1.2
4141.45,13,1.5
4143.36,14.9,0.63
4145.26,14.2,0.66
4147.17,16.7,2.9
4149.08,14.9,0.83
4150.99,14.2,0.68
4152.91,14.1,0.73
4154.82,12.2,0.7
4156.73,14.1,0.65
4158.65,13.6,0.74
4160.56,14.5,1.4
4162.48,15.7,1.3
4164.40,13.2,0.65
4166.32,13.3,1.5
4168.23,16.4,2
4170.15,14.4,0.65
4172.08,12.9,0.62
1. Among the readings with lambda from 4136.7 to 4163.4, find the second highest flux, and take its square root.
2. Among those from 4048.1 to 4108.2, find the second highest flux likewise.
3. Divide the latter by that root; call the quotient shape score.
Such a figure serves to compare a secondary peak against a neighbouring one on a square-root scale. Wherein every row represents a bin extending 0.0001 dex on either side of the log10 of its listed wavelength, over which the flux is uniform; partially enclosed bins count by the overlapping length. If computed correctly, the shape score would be 4.3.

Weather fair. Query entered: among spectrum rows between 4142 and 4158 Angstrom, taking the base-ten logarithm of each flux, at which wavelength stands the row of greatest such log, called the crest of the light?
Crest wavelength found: 4147.17 Angstrom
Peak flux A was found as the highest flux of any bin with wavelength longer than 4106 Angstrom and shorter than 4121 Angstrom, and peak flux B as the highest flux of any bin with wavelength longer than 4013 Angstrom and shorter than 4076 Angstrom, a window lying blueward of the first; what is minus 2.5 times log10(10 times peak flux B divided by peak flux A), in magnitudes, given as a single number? -2.32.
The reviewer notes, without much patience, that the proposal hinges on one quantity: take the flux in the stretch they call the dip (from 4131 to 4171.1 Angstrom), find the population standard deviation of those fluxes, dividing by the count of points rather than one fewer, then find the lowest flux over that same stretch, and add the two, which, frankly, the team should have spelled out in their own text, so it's 13.3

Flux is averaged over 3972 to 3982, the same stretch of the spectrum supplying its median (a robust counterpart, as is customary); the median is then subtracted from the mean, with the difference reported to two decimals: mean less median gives 0.08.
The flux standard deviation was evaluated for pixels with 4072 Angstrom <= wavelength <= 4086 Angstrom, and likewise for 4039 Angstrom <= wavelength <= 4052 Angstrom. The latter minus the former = -0.3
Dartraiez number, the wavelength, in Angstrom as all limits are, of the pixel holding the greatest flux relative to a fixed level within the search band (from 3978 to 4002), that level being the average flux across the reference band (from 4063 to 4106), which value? 3993.49 Angstrom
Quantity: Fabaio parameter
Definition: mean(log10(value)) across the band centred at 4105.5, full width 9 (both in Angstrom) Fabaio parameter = 1.19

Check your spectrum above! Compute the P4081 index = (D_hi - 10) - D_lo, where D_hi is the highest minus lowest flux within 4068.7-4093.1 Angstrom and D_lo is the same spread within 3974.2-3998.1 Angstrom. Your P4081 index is -7.0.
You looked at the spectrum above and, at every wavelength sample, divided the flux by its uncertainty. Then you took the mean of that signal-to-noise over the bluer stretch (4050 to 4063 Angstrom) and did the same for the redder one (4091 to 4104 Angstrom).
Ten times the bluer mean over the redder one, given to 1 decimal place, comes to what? 7.3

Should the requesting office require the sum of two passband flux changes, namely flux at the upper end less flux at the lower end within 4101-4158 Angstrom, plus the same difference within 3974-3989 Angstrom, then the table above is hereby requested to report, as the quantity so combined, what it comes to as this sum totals -2.1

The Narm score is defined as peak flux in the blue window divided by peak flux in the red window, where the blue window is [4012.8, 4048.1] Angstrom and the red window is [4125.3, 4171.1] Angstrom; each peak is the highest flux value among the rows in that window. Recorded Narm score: 0.87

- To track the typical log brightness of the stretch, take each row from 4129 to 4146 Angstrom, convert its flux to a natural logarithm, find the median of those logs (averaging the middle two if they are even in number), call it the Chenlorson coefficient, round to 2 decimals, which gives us 2.65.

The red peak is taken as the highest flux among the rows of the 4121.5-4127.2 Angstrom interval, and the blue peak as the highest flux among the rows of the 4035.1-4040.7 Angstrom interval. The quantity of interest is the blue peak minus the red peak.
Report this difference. -0.9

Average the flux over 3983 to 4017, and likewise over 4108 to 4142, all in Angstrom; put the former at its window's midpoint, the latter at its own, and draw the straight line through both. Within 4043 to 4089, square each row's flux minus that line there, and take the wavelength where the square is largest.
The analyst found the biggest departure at 4086.51 Angstrom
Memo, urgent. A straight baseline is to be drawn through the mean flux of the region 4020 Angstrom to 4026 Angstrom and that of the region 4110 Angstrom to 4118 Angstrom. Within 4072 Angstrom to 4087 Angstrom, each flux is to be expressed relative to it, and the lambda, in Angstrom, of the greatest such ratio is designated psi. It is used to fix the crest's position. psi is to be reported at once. 4082.74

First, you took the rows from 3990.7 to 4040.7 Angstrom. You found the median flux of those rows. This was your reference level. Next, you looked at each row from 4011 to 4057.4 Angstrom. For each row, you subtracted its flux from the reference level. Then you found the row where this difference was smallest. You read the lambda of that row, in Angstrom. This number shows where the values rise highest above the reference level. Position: 4015.62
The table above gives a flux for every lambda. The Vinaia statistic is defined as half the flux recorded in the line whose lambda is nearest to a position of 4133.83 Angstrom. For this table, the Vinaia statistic 7.9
